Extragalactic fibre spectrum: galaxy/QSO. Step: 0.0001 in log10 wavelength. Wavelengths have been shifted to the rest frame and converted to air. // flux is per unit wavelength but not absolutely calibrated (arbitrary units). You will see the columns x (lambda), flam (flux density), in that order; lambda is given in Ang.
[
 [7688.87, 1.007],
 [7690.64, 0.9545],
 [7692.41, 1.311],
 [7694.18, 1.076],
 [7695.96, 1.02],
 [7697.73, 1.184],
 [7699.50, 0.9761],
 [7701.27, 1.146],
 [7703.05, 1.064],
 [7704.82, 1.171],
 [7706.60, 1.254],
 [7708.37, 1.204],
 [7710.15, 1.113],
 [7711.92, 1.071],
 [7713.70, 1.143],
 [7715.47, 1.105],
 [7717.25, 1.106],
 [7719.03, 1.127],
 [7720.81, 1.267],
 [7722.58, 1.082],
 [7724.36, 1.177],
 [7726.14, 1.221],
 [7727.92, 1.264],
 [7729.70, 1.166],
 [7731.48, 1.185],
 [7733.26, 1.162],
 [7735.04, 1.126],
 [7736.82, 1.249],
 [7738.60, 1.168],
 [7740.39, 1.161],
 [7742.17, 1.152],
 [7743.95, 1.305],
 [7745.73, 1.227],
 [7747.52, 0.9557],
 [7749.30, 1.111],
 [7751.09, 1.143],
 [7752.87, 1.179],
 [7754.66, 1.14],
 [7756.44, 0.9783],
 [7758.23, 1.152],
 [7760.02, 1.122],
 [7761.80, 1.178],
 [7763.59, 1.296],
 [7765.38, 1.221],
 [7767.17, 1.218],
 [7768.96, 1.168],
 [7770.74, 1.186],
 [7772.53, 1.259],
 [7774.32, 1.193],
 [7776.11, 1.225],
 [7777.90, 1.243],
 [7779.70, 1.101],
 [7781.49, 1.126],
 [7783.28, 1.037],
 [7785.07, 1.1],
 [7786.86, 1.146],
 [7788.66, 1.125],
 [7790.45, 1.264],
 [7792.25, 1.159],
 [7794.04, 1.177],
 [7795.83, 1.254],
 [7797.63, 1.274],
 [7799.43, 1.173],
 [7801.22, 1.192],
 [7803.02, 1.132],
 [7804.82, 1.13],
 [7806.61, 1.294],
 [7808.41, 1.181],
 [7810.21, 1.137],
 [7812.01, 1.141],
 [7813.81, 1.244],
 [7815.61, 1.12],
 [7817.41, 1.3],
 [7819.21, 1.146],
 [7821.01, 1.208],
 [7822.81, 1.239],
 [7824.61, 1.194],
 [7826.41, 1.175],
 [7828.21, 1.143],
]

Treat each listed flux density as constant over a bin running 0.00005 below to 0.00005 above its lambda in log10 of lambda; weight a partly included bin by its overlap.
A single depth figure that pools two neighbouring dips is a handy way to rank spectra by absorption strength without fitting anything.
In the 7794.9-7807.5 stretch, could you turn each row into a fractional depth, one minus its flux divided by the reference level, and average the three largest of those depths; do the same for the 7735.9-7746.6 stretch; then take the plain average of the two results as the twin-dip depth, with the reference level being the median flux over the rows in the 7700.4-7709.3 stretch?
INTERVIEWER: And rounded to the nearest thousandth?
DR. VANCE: 0.016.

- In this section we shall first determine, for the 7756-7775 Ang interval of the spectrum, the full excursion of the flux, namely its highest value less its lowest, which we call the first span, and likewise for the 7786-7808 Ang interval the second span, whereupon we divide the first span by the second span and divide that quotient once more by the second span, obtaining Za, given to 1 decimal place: 11.1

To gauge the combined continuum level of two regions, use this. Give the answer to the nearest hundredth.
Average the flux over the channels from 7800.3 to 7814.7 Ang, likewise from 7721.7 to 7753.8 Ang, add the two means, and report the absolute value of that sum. 2.35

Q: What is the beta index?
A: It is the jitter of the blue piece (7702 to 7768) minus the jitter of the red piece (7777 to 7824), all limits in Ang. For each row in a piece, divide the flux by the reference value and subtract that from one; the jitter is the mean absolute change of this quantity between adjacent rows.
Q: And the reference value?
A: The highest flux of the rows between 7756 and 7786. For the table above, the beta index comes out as 0.00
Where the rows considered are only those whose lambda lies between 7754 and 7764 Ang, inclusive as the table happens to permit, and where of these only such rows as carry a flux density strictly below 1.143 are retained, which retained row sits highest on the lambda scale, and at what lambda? 7760.02 Ang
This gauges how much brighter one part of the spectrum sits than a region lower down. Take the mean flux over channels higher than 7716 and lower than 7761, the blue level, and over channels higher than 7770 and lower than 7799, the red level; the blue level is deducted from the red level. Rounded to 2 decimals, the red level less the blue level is 0.02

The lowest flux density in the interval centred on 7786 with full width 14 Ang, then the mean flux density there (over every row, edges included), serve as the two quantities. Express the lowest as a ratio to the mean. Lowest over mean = 0.916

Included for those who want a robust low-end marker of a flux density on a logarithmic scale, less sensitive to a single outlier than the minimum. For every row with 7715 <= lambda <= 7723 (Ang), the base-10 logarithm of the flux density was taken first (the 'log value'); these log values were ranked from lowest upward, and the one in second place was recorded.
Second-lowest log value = 0.0434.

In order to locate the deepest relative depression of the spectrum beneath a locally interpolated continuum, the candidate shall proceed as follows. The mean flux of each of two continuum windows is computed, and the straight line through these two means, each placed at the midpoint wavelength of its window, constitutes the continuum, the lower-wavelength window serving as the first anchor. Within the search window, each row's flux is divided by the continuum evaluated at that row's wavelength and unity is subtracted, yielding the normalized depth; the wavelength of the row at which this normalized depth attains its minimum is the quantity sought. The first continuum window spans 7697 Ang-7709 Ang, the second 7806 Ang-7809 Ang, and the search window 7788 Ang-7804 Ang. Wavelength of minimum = 7803.02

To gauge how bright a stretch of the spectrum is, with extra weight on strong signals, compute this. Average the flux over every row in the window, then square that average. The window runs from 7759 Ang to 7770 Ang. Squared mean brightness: 1.44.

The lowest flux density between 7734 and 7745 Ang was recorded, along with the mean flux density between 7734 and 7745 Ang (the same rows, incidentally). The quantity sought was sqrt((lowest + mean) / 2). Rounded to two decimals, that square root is 1.08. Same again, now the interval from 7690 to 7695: 1.02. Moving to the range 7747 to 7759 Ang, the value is 1.01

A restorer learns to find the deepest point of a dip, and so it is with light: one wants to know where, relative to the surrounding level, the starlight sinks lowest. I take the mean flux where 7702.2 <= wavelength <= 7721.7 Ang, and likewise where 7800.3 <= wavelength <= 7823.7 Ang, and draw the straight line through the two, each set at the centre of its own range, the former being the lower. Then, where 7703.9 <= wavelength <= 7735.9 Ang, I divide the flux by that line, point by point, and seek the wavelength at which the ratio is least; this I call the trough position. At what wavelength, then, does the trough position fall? 7711.92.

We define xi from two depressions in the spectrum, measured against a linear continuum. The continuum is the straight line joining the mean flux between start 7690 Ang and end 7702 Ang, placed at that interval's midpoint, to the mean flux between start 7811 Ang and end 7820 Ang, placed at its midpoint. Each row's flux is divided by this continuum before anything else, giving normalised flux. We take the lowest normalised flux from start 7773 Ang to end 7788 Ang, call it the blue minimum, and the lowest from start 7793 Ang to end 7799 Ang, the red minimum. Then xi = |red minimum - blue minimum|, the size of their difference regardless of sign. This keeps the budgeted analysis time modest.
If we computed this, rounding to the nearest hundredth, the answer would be 0.11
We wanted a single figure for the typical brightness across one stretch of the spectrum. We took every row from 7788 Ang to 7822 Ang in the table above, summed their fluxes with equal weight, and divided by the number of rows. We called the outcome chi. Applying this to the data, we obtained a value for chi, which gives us 1.19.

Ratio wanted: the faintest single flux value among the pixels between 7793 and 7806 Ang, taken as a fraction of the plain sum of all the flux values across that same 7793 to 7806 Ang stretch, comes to 0.136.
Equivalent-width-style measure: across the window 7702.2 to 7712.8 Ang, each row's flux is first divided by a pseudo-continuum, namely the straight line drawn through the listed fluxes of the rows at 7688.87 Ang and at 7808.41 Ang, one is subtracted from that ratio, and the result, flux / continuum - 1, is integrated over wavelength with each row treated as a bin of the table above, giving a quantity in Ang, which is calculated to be 1.2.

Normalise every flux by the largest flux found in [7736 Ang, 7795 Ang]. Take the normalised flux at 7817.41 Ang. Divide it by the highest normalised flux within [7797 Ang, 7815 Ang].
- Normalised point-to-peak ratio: 1.00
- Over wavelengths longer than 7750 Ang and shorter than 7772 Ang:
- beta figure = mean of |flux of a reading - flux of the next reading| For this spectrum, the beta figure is 0.0691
